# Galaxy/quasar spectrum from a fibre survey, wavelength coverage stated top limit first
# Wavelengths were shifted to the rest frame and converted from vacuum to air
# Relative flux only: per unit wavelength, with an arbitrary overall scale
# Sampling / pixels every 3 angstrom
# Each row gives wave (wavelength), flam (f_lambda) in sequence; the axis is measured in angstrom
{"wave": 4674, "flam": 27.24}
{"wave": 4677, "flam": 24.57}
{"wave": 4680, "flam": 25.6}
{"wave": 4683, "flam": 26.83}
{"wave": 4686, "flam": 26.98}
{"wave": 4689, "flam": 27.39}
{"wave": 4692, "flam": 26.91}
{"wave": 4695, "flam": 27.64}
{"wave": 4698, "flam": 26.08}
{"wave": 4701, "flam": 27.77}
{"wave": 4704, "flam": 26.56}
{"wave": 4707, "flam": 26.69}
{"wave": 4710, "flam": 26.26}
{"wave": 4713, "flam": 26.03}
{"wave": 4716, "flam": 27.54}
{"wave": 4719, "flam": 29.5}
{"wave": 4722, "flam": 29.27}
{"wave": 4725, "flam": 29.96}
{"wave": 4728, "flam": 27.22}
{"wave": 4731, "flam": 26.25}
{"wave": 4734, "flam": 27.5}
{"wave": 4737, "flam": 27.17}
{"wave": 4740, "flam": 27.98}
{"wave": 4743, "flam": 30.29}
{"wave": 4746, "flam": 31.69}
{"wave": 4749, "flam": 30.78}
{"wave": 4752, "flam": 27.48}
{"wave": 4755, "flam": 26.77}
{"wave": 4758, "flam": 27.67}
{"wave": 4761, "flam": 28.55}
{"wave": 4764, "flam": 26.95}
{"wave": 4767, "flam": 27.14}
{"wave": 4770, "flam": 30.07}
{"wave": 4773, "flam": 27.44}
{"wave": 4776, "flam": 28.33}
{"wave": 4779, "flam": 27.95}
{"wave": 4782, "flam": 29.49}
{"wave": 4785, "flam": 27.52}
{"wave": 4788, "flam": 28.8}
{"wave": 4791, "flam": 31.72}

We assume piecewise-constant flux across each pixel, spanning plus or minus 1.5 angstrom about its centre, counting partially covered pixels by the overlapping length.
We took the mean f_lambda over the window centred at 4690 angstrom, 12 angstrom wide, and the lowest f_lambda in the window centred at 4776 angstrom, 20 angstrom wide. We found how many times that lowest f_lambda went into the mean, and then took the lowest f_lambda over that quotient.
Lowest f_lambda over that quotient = 27.1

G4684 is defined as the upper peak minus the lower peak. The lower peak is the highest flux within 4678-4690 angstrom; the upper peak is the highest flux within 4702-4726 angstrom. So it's 3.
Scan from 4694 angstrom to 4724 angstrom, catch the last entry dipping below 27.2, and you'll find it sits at 4713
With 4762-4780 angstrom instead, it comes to 4767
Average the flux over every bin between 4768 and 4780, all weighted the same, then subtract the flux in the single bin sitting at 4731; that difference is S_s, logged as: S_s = 2.2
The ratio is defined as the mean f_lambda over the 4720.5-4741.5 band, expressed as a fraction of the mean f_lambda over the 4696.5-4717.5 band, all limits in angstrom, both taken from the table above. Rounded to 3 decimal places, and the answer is 1.045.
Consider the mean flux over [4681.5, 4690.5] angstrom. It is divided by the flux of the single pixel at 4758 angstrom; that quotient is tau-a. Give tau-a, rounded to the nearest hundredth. 0.98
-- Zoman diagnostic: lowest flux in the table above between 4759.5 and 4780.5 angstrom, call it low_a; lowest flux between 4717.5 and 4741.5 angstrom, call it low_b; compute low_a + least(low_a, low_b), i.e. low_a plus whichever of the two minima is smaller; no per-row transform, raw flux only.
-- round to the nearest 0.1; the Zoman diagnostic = 53.2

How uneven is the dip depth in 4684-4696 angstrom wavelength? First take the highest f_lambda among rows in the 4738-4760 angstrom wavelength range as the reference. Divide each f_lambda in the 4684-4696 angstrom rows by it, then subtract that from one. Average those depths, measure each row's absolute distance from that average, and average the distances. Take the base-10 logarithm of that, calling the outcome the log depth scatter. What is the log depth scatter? -2.05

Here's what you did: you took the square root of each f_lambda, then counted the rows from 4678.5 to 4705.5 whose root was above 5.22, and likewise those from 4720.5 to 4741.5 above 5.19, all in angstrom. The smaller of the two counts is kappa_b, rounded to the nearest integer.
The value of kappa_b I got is 3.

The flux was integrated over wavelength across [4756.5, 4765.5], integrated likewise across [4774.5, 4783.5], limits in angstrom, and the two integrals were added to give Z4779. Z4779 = 507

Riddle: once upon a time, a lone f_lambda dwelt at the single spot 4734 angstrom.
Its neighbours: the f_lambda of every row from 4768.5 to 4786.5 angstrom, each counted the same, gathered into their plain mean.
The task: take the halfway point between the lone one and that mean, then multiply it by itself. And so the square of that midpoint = 783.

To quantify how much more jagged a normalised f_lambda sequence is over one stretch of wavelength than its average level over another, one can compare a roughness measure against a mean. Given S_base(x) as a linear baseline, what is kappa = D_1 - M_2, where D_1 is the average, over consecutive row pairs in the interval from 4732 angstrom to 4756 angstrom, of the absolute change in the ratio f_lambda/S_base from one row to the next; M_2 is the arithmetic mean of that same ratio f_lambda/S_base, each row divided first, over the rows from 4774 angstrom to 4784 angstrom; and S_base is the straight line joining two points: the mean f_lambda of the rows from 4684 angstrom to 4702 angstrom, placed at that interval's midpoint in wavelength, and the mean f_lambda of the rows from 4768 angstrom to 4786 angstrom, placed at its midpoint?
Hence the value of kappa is -0.95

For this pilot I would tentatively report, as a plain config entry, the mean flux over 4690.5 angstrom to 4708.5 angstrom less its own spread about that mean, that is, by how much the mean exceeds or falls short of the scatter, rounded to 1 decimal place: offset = 26.3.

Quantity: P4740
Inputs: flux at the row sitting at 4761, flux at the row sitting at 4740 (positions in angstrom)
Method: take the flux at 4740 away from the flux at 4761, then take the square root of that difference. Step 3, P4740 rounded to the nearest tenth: 0.8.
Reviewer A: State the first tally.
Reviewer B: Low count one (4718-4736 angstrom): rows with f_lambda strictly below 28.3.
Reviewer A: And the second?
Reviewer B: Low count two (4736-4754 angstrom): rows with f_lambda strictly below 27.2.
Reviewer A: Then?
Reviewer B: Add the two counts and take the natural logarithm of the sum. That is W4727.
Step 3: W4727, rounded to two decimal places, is 1.39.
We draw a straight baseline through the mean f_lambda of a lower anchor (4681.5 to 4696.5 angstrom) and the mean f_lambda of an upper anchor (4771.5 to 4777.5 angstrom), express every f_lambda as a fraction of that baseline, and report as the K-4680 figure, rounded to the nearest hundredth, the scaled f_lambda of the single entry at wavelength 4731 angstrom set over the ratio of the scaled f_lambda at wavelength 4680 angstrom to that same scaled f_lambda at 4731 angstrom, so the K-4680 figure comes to 0.96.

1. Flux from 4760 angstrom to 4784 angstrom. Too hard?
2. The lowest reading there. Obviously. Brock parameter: 26.95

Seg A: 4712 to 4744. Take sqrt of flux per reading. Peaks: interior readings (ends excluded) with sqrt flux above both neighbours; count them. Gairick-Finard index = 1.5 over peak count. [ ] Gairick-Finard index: 0.50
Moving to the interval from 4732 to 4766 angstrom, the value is 0.75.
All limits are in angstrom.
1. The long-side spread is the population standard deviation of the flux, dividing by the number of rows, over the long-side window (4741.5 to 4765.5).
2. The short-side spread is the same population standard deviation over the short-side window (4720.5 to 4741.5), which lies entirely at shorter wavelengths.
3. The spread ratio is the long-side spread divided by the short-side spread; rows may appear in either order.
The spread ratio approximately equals 1.5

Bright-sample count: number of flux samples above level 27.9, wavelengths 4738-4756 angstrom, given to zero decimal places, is 4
